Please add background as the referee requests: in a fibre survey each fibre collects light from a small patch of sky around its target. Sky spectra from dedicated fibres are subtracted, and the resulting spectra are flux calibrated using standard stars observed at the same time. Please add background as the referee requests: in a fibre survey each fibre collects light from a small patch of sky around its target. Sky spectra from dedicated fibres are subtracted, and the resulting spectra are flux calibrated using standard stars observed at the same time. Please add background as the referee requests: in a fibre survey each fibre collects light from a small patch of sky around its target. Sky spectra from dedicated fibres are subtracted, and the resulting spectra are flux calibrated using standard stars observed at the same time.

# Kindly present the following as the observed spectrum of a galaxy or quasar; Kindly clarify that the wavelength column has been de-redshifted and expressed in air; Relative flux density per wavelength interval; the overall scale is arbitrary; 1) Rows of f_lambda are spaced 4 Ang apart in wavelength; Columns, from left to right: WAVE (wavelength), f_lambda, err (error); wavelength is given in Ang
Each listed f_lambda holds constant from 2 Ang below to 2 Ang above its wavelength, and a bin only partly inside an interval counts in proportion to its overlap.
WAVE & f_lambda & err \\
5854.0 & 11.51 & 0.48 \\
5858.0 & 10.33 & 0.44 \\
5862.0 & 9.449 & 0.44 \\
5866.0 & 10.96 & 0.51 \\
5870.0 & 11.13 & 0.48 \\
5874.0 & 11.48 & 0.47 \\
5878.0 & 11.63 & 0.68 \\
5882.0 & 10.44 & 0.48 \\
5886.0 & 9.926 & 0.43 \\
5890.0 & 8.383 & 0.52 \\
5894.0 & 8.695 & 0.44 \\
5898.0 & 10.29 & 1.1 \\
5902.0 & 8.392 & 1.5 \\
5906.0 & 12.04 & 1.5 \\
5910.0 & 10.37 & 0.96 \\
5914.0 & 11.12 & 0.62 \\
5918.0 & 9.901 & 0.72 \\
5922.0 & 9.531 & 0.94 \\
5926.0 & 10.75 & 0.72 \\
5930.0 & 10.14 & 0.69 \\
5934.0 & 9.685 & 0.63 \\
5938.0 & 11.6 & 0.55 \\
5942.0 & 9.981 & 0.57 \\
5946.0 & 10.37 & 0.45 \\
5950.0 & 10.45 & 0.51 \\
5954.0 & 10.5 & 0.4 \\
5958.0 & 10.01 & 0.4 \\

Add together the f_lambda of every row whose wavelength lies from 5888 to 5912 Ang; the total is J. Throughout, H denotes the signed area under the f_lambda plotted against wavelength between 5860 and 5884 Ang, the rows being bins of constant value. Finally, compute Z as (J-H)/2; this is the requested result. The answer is -101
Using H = 260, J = 58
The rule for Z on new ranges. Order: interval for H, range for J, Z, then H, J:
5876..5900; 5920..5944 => -88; 237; 62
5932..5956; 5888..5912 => -96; 250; 58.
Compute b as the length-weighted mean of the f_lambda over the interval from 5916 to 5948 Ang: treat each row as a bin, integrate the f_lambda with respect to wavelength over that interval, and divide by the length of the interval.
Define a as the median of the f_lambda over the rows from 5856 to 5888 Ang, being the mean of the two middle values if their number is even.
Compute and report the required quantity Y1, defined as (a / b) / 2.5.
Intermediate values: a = 10.7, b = 10.2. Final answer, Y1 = 0.418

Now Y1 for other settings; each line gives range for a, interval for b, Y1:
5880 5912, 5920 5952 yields 0.392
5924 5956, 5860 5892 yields 0.399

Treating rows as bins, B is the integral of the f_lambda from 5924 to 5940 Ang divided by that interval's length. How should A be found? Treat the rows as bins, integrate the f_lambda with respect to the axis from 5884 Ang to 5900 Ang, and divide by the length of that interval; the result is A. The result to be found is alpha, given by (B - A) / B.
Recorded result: 0.12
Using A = 9.3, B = 10.5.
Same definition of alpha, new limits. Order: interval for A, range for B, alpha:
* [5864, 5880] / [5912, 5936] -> -0.11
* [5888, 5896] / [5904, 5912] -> 0.24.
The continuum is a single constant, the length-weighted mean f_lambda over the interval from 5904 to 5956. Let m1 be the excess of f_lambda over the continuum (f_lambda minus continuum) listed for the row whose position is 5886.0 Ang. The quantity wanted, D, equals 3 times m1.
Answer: -1.7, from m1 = -0.6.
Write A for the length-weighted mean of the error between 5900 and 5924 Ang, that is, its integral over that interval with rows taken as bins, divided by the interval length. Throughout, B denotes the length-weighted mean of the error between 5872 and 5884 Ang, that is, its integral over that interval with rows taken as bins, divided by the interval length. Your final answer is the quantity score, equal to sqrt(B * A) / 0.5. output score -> 1.50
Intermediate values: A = 1.0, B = 0.54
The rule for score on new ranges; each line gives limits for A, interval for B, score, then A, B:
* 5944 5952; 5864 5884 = 1.00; 0.5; 0.52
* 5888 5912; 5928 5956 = 1.48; 1.0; 0.54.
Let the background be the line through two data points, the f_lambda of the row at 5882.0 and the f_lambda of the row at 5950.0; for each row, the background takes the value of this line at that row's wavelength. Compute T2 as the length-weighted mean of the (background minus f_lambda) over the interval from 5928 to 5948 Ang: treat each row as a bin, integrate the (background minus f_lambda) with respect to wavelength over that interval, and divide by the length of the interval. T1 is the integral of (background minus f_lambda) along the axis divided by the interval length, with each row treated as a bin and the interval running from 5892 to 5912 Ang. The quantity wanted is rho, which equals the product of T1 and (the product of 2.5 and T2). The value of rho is 0.11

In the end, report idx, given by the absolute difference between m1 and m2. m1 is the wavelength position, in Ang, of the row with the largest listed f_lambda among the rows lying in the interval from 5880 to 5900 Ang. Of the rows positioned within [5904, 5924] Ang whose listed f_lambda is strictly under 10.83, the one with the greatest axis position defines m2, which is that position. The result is 40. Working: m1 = 5882.0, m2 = 5922.0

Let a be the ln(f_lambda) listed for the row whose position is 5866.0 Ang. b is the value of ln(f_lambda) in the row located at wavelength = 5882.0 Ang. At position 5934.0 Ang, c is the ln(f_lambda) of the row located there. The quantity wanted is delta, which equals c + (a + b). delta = 7.01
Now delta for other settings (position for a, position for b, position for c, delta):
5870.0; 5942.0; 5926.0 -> 7.09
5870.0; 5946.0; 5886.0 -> 7.04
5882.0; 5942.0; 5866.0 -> 7.04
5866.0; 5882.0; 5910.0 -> 7.08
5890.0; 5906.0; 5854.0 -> 7.06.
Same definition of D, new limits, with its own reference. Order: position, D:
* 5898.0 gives -0.6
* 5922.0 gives -2.9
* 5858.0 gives -0.5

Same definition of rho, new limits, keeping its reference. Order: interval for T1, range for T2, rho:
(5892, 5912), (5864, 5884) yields -0.84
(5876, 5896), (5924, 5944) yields 0.03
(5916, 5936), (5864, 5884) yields -0.77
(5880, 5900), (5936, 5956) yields -0.29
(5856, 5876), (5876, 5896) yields -0.36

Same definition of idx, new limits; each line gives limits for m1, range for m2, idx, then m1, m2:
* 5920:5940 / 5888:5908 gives 36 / 5938.0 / 5902.0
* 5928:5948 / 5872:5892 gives 48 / 5938.0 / 5890.0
